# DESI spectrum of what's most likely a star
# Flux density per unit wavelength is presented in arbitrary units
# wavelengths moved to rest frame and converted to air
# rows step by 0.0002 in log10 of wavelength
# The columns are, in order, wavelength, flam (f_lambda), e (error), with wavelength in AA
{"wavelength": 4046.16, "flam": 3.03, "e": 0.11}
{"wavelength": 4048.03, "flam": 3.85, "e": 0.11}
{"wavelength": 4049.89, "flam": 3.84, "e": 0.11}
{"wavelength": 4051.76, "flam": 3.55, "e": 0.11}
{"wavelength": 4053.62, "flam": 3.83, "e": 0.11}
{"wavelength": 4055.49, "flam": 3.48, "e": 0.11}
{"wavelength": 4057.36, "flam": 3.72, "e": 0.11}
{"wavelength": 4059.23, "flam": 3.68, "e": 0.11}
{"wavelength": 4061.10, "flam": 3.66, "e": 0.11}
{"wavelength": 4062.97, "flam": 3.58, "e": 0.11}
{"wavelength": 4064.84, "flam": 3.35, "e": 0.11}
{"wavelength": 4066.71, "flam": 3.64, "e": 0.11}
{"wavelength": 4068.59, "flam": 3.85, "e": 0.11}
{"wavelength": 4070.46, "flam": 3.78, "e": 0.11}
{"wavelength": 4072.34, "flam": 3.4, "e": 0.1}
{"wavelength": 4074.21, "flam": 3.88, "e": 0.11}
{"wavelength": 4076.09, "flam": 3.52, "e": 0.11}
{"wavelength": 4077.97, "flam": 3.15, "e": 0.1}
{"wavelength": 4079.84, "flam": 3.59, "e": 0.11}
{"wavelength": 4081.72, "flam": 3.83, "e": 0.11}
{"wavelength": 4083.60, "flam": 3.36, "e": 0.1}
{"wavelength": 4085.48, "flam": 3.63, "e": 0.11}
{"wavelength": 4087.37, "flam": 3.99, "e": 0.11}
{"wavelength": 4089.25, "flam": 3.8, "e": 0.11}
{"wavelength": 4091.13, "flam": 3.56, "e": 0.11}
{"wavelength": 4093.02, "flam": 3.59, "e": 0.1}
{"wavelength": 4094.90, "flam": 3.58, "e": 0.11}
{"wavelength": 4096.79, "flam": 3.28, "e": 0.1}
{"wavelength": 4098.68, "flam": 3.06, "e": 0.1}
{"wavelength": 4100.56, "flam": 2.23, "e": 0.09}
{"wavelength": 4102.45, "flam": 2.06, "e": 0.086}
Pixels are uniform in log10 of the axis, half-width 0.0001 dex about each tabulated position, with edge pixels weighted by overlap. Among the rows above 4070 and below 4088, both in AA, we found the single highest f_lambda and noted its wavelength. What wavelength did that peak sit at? 4087.37 AA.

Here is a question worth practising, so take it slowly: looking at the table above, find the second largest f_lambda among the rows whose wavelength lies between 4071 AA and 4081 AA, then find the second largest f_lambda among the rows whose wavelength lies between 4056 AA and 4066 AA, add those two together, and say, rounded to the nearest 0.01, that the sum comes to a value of 7.27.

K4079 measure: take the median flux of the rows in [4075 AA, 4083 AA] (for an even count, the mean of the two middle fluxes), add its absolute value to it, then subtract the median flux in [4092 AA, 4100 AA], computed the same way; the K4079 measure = 3.68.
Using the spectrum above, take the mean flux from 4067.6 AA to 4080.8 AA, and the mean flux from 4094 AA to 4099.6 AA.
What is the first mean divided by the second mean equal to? 1.09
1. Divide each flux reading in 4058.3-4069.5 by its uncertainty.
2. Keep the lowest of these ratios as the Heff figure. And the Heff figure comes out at 30.5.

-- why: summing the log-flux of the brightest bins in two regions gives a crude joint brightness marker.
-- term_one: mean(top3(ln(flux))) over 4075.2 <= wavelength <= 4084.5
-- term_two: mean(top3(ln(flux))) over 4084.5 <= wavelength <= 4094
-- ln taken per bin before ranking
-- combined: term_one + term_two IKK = 2.63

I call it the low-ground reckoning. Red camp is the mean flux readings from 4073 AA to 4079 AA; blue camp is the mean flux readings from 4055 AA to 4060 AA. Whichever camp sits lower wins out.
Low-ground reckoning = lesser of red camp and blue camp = 3.52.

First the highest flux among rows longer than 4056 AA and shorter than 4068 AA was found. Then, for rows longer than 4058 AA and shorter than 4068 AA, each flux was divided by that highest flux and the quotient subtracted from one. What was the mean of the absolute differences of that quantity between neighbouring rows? 0.04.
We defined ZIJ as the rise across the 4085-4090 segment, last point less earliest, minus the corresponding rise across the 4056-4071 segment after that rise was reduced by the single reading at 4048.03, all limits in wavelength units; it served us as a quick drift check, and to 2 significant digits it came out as 4.0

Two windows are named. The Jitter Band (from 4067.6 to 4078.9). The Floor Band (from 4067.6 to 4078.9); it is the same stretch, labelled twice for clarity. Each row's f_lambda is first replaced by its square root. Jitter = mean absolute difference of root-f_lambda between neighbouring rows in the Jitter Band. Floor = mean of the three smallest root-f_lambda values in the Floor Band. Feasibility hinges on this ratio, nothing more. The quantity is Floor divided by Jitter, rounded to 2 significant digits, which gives 21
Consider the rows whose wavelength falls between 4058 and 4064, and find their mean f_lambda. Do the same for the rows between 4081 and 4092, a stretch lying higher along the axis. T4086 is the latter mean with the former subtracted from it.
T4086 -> 0.05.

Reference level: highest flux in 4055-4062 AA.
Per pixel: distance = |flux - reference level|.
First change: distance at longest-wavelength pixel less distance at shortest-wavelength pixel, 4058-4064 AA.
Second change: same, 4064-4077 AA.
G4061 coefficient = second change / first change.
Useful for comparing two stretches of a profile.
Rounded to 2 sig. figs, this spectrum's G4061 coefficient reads -1.7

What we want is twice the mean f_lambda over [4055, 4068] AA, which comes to 7.2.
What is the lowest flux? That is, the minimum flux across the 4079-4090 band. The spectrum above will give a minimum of 3.36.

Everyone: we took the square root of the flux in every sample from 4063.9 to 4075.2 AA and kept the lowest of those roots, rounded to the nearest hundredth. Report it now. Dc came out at 1.83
